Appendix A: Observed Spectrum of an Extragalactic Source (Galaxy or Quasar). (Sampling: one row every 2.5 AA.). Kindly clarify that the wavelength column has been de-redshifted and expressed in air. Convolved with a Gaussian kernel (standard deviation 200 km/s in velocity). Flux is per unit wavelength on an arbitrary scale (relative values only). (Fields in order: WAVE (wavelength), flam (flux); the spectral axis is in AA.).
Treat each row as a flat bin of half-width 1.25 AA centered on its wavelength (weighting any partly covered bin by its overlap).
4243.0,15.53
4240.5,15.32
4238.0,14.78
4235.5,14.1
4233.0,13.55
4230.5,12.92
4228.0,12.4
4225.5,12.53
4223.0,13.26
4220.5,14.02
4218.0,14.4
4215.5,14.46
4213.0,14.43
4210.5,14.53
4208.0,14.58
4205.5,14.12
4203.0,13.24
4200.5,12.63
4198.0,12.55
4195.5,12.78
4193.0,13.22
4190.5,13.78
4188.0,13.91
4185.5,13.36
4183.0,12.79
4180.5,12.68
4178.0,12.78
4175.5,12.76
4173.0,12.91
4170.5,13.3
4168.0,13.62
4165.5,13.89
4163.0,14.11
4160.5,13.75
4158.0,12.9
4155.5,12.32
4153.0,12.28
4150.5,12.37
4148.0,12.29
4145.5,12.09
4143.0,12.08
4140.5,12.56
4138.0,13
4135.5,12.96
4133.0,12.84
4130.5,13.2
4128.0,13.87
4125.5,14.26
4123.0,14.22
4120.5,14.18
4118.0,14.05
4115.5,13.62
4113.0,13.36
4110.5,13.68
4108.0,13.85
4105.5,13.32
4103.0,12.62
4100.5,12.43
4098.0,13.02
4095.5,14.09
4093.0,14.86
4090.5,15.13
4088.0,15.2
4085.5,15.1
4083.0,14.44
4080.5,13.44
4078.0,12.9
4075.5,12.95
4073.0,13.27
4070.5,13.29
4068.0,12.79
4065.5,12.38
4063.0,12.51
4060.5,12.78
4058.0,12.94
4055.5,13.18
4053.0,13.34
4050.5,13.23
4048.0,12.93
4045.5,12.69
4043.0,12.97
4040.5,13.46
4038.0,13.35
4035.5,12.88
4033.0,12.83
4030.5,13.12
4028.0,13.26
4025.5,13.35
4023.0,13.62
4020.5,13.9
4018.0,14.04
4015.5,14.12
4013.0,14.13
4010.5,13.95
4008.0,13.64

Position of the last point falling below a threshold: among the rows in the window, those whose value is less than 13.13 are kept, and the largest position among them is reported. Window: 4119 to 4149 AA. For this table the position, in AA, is 4148.0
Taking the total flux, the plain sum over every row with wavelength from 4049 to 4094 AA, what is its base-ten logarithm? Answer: 2.39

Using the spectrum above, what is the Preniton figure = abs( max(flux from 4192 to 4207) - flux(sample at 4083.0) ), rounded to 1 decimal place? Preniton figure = 0.3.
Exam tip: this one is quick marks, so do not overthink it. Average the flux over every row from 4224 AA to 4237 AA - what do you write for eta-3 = 13.1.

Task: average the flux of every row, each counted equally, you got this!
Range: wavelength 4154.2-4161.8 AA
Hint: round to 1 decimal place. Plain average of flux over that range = 13.0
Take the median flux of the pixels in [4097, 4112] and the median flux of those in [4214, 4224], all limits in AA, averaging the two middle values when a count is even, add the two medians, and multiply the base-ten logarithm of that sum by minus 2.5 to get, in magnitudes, -3.594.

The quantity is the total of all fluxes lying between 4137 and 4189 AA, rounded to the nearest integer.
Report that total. 272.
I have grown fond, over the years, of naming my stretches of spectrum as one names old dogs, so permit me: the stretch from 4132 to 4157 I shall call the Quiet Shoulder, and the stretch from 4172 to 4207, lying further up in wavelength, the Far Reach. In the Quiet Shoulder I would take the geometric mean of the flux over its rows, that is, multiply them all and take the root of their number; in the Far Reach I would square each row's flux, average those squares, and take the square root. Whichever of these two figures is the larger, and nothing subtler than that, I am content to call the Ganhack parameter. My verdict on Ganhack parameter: 13.1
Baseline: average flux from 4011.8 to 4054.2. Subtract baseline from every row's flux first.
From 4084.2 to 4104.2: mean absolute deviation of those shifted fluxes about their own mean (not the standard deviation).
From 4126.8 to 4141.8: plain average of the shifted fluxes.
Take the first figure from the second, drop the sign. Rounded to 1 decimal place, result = 1.3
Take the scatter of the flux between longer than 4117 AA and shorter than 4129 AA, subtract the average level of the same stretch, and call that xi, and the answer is -14.0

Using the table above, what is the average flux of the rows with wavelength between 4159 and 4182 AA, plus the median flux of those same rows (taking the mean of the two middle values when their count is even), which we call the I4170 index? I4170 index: 26.6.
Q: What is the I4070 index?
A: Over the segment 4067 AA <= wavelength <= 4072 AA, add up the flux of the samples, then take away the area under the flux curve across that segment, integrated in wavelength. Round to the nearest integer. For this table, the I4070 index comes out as -39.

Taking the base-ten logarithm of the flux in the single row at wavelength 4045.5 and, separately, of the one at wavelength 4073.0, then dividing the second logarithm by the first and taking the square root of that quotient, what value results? 1.01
